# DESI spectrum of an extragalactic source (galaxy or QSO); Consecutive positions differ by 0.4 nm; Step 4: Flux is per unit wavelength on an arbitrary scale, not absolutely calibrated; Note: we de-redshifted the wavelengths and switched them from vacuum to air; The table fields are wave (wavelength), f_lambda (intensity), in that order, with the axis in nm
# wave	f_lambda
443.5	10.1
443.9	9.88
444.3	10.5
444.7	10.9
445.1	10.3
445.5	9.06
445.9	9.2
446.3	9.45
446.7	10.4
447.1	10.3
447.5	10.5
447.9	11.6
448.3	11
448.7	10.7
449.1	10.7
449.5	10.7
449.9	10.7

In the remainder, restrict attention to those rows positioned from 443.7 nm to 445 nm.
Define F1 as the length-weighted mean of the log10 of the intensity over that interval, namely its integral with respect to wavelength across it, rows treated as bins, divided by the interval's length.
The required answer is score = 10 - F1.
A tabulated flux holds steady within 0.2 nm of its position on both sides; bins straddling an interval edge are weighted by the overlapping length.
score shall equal 8.98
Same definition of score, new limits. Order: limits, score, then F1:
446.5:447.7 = 8.98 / 1.017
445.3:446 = 9.04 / 0.960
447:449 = 8.97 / 1.035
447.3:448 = 8.96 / 1.040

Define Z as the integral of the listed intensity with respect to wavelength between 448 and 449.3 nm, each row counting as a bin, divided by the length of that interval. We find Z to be 10.9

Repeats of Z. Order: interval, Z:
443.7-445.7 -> 10.1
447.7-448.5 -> 11.3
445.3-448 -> 10.0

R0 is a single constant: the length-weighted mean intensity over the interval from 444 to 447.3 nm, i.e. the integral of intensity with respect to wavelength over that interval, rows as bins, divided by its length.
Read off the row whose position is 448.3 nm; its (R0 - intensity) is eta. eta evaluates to -1.0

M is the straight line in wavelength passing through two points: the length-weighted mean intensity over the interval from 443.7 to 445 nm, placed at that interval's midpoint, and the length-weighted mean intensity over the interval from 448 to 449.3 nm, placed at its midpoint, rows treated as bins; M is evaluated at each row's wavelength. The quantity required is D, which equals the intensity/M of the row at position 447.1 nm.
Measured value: 0.96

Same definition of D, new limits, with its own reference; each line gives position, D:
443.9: 0.95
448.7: 0.98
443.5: 0.98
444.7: 1.04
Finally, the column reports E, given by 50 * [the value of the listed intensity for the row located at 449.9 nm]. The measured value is 535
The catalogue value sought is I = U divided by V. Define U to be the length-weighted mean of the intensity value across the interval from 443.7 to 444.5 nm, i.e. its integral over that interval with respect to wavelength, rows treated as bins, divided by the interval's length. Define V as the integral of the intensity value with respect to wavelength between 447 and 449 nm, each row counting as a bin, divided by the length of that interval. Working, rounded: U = 10.2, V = 10.8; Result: 0.94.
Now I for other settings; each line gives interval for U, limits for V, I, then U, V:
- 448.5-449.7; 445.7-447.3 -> 1.09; 10.7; 9.8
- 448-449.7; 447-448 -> 1.00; 10.8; 10.8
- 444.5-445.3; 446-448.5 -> 1.01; 10.6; 10.5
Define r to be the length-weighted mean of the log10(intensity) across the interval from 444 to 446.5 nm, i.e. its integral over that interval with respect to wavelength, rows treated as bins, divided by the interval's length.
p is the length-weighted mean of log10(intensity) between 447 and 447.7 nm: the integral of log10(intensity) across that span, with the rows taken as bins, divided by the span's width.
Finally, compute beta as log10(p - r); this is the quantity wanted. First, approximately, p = 1.02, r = 0.995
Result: -1.64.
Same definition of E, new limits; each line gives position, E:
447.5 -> 525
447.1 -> 515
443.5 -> 505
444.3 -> 525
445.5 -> 453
